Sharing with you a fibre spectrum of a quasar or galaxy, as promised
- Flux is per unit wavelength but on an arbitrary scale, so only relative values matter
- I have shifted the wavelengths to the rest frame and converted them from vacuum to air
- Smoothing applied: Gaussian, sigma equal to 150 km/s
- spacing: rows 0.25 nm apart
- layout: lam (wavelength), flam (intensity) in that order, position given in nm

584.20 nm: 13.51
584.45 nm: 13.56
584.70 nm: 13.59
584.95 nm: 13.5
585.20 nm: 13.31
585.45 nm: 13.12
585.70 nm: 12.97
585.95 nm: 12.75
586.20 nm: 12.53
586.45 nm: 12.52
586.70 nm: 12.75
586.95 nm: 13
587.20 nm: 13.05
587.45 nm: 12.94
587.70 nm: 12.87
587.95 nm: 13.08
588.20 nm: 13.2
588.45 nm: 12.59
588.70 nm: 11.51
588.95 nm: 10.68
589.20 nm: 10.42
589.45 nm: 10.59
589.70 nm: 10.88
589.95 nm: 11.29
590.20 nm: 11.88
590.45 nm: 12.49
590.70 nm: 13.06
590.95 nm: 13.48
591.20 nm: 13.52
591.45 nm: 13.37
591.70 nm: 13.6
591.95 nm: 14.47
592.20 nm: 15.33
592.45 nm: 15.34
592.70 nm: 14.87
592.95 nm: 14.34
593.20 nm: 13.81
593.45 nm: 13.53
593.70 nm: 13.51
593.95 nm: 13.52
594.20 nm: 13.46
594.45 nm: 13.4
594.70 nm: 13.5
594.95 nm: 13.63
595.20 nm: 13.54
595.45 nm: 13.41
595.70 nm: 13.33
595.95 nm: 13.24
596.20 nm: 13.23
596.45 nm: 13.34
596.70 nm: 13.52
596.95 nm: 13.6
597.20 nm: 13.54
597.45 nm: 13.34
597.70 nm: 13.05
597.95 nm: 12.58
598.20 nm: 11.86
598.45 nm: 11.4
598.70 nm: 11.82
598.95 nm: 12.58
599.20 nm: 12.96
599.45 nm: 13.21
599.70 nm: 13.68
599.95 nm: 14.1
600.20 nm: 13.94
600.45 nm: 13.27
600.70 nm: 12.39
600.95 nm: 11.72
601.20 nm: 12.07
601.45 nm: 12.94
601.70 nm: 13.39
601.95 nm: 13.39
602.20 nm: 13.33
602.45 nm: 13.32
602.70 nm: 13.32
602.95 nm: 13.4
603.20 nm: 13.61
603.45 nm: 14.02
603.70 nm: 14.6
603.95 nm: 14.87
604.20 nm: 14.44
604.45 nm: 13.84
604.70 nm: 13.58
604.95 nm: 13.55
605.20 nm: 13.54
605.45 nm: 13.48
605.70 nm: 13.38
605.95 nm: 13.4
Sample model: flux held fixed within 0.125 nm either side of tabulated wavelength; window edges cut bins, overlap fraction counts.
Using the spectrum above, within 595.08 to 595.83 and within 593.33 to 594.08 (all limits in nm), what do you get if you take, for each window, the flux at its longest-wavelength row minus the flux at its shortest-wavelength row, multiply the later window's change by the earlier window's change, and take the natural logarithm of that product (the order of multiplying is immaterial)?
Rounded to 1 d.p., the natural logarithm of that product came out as -6.2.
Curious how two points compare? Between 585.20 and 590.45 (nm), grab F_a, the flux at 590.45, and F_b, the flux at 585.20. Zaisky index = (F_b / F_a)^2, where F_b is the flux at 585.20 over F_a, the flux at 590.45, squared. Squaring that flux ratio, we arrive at 1.14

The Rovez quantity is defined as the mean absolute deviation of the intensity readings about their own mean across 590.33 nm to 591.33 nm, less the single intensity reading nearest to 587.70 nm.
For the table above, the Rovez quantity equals -12.5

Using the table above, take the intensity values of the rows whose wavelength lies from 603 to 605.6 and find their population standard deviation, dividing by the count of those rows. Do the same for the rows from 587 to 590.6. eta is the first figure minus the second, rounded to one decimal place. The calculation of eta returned -0.5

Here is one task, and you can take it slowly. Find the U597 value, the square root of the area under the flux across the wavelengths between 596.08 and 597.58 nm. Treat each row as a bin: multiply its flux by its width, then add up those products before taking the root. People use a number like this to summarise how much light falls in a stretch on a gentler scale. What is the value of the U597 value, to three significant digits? 4.49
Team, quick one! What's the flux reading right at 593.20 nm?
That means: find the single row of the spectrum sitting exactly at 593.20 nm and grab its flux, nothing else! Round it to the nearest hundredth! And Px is 13.81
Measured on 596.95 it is 13.60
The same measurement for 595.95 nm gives 13.24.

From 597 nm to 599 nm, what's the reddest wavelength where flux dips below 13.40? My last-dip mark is 598.95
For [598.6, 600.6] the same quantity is 600.45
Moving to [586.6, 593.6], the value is 591.45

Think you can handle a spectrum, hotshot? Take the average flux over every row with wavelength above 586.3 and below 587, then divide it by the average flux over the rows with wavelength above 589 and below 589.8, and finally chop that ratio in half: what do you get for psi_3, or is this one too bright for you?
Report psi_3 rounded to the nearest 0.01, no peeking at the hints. 0.60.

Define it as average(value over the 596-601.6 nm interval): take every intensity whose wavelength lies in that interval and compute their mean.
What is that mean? 12.9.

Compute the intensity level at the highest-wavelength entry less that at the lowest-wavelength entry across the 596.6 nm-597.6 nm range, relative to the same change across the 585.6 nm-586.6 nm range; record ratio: 0.40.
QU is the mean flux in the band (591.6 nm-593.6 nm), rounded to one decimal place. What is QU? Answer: 14.4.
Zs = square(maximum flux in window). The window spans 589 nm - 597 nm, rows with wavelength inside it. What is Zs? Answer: 235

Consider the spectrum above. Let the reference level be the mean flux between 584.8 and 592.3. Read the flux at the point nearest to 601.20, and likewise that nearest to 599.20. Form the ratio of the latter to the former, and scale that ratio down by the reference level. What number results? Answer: 0.085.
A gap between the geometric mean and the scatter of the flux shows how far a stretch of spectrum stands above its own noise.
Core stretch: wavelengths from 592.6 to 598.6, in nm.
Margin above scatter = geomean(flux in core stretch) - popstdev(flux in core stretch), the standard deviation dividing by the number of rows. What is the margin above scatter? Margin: 12.67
